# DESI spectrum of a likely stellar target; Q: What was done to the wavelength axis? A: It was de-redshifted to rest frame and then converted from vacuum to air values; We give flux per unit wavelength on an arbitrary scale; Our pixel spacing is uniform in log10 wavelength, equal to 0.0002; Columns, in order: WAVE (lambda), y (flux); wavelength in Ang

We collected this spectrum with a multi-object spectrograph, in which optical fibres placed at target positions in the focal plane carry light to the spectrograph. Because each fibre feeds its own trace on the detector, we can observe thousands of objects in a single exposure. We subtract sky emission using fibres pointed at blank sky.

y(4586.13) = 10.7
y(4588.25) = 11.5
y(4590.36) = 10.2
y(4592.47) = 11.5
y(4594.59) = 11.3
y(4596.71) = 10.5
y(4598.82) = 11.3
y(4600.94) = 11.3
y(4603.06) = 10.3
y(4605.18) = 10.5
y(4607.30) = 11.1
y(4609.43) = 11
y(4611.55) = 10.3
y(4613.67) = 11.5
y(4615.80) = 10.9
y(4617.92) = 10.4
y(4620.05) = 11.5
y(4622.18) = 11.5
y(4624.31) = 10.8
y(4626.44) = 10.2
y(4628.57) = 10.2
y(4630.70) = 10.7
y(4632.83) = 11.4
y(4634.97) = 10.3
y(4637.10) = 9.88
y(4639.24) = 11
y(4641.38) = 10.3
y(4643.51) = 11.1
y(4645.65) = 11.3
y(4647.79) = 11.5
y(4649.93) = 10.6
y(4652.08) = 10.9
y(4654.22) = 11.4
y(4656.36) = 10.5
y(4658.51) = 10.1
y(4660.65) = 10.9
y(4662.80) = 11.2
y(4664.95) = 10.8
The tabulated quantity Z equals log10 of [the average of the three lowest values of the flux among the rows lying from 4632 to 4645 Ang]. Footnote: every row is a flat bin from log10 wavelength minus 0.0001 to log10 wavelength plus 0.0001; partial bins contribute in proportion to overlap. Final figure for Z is 1.01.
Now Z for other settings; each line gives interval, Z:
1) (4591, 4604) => 1.03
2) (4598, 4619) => 1.01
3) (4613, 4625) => 1.03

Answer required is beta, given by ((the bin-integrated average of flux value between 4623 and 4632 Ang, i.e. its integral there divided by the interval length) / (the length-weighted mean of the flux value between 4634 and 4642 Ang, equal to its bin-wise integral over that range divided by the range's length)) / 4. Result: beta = 0.254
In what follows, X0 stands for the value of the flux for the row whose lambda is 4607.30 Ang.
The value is 11.1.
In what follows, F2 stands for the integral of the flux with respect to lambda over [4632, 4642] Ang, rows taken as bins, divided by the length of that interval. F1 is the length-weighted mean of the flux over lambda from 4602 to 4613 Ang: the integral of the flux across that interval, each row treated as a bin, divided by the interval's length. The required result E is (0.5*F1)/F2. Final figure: 0.505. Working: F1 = 10.7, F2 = 10.6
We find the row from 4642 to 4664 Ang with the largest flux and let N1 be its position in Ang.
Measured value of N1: 4647.79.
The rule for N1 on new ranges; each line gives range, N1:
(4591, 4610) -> 4592.47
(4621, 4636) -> 4622.18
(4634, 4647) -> 4645.65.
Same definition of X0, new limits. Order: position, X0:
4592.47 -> 11.5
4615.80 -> 10.9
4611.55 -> 10.3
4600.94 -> 11.3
